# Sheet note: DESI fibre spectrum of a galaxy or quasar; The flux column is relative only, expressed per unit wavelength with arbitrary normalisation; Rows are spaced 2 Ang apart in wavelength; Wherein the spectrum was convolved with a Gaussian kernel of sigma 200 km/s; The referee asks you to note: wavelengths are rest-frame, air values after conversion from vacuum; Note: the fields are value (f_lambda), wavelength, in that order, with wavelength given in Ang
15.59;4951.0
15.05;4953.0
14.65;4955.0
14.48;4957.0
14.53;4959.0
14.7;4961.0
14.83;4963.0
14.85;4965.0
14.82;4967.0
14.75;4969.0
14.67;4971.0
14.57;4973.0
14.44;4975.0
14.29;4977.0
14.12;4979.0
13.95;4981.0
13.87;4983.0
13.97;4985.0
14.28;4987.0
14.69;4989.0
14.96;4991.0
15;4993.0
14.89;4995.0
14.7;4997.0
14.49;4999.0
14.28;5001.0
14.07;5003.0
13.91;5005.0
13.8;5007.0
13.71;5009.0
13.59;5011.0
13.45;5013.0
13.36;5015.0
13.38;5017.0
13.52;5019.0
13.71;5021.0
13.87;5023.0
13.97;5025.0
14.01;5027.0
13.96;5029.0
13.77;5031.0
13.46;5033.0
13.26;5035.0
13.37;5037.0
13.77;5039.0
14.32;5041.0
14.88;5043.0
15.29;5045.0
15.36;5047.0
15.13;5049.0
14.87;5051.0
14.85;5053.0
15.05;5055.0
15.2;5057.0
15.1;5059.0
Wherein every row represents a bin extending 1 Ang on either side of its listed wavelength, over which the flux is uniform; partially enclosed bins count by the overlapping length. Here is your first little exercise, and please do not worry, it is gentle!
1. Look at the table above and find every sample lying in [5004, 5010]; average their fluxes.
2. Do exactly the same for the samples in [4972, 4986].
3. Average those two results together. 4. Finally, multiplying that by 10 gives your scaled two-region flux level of 139.9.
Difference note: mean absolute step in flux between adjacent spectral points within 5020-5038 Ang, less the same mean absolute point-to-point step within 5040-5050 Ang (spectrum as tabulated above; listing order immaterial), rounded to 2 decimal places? -0.17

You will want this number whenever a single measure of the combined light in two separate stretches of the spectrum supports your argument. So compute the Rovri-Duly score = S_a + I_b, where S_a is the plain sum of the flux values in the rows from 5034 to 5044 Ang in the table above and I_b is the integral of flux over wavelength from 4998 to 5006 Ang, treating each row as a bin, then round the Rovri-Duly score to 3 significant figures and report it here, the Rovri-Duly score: 183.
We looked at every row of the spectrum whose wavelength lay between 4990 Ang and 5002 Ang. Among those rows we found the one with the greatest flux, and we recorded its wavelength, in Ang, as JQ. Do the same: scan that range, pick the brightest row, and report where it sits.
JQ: 4993.0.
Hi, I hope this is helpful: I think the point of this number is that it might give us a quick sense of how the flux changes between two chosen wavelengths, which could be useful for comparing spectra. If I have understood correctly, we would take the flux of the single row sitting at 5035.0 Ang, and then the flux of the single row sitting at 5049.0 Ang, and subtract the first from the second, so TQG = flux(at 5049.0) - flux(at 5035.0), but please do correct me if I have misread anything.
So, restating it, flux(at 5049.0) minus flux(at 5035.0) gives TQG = 1.9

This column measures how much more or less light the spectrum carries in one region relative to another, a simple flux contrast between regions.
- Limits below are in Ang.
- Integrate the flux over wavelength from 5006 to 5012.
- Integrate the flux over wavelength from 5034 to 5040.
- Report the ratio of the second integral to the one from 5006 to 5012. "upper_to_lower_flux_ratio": 0.98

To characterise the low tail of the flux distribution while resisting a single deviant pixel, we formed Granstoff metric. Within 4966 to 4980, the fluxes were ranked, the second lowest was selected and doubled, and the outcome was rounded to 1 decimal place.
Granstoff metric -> 28.6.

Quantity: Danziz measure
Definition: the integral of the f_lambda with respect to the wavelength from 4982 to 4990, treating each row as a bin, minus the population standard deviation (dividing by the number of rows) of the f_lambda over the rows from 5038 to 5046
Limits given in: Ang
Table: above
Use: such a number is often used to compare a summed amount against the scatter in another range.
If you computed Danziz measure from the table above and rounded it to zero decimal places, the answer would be 113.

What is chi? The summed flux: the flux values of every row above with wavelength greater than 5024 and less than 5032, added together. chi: 56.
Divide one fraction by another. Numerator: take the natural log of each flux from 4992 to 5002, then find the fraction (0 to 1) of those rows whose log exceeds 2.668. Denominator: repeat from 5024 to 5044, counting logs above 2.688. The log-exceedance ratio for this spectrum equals 8.0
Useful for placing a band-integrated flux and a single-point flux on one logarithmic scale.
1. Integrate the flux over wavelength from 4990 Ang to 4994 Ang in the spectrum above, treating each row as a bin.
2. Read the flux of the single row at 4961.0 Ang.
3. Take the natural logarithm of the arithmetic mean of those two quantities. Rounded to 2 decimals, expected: 3.62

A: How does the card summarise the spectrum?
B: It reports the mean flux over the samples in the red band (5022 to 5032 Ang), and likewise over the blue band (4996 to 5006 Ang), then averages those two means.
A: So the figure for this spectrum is 14.1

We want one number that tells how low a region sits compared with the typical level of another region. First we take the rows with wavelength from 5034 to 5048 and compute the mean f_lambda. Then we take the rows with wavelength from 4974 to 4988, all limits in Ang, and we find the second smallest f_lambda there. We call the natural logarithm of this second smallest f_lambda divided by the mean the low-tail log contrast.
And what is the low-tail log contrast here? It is -0.026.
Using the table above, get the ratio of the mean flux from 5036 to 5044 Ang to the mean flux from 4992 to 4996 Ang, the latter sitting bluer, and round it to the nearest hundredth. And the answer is 0.94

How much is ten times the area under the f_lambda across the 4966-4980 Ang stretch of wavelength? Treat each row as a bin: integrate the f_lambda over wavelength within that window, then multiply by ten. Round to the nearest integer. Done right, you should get 2033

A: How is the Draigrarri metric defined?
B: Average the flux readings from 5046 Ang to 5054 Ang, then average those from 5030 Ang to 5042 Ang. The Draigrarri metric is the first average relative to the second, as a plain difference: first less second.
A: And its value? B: 1.4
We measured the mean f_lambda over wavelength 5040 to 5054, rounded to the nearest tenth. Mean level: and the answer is 15.0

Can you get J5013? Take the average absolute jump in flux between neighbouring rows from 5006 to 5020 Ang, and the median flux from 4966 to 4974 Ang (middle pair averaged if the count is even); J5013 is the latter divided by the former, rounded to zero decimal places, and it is 147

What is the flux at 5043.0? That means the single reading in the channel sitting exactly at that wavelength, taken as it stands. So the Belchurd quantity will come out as 14.88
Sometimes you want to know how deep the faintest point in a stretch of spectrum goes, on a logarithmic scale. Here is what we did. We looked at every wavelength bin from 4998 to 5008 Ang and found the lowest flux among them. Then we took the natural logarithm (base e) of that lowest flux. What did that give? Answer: 2.62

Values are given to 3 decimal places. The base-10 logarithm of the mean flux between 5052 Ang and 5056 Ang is 1.175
